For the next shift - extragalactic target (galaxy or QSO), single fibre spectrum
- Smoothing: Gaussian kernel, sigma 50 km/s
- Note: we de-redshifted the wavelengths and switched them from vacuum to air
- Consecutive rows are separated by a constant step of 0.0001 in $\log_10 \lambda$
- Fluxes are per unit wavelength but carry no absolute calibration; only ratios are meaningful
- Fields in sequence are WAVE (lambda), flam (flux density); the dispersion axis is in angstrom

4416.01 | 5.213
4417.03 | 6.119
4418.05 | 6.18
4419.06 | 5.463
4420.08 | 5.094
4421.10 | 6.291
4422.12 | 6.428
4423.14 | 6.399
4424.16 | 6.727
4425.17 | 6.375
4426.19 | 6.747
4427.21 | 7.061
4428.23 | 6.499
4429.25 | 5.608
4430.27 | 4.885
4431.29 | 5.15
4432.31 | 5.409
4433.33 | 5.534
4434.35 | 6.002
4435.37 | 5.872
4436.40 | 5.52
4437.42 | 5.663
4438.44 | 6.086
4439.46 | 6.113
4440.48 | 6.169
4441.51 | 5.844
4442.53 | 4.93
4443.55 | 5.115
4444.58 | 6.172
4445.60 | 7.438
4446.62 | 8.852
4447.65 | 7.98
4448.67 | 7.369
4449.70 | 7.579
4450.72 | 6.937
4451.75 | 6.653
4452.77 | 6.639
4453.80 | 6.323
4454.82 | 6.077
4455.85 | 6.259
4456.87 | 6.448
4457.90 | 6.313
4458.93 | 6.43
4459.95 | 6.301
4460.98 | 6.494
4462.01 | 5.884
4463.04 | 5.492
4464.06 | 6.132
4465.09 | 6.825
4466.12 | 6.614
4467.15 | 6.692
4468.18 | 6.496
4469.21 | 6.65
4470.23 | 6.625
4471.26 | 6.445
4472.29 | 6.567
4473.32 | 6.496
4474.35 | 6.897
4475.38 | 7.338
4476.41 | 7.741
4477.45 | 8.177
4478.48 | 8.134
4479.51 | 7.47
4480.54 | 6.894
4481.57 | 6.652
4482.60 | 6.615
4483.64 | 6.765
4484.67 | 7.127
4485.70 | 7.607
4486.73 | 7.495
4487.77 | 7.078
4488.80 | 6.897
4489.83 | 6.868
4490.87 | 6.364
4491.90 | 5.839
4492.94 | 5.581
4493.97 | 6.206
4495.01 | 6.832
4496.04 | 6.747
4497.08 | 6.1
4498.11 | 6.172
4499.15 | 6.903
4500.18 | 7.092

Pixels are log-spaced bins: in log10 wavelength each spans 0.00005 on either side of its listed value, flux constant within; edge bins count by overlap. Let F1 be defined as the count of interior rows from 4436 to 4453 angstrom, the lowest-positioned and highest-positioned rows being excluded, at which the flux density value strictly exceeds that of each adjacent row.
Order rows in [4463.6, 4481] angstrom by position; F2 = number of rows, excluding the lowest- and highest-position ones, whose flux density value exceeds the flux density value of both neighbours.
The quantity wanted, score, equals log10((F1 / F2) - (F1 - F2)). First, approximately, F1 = 3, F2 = 5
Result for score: 0.4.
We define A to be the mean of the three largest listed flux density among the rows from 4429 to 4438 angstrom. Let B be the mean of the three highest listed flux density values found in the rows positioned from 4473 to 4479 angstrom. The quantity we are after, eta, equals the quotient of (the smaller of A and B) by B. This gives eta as 0.73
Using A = 5.8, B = 8.0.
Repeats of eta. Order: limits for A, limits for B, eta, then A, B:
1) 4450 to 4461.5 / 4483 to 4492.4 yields 0.91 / 6.7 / 7.4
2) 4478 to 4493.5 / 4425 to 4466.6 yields 0.95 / 7.7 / 8.1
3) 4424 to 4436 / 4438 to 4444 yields 1.00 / 6.8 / 6.1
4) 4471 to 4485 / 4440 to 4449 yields 0.99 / 8.0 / 8.1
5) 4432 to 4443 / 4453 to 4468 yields 0.91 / 6.1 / 6.7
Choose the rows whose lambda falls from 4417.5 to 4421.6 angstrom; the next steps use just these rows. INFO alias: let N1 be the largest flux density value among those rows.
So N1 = 6.291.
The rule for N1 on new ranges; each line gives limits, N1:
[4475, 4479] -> 8.177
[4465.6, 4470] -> 6.692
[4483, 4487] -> 7.607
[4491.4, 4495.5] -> 6.832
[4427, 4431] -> 7.061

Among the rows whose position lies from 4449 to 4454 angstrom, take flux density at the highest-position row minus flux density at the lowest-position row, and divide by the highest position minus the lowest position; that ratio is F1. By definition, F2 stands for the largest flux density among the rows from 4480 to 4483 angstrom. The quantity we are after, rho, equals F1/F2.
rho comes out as -0.044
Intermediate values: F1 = -0.31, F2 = 6.894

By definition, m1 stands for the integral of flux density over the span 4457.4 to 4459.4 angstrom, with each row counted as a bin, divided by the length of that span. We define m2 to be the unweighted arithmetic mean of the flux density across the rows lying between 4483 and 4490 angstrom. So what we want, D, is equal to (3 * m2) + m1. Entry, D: 28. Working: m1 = 6.4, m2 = 7.1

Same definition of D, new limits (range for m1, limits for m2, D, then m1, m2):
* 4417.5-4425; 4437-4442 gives 24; 6.1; 6.0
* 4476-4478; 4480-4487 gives 29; 7.9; 7.0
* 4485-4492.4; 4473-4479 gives 29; 6.9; 7.5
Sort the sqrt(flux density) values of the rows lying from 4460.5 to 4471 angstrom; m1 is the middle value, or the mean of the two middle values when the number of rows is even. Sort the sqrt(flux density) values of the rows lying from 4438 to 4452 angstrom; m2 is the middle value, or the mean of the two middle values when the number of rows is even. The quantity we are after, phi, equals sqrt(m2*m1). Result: 2.55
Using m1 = 2.56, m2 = 2.532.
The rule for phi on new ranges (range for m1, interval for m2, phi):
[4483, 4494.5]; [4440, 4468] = 2.58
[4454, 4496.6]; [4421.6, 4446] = 2.52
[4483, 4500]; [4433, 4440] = 2.51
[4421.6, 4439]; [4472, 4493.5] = 2.54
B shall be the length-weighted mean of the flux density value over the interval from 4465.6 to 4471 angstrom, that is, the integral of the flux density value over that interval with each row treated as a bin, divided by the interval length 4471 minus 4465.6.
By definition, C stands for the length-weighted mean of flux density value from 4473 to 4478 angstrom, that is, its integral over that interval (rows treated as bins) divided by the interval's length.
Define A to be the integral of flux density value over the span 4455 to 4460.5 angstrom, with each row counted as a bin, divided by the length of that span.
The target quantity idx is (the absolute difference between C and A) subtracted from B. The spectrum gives 5.6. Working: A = 6.3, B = 6.61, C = 7.36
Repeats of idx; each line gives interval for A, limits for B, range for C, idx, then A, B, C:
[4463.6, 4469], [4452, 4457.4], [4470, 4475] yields 6.3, 6.6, 6.37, 6.62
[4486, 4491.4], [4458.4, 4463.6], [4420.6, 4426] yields 5.6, 7.0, 6.12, 6.47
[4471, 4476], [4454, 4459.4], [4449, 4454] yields 6.2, 6.8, 6.31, 6.87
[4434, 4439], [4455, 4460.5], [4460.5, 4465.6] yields 6.0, 5.8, 6.33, 6.16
